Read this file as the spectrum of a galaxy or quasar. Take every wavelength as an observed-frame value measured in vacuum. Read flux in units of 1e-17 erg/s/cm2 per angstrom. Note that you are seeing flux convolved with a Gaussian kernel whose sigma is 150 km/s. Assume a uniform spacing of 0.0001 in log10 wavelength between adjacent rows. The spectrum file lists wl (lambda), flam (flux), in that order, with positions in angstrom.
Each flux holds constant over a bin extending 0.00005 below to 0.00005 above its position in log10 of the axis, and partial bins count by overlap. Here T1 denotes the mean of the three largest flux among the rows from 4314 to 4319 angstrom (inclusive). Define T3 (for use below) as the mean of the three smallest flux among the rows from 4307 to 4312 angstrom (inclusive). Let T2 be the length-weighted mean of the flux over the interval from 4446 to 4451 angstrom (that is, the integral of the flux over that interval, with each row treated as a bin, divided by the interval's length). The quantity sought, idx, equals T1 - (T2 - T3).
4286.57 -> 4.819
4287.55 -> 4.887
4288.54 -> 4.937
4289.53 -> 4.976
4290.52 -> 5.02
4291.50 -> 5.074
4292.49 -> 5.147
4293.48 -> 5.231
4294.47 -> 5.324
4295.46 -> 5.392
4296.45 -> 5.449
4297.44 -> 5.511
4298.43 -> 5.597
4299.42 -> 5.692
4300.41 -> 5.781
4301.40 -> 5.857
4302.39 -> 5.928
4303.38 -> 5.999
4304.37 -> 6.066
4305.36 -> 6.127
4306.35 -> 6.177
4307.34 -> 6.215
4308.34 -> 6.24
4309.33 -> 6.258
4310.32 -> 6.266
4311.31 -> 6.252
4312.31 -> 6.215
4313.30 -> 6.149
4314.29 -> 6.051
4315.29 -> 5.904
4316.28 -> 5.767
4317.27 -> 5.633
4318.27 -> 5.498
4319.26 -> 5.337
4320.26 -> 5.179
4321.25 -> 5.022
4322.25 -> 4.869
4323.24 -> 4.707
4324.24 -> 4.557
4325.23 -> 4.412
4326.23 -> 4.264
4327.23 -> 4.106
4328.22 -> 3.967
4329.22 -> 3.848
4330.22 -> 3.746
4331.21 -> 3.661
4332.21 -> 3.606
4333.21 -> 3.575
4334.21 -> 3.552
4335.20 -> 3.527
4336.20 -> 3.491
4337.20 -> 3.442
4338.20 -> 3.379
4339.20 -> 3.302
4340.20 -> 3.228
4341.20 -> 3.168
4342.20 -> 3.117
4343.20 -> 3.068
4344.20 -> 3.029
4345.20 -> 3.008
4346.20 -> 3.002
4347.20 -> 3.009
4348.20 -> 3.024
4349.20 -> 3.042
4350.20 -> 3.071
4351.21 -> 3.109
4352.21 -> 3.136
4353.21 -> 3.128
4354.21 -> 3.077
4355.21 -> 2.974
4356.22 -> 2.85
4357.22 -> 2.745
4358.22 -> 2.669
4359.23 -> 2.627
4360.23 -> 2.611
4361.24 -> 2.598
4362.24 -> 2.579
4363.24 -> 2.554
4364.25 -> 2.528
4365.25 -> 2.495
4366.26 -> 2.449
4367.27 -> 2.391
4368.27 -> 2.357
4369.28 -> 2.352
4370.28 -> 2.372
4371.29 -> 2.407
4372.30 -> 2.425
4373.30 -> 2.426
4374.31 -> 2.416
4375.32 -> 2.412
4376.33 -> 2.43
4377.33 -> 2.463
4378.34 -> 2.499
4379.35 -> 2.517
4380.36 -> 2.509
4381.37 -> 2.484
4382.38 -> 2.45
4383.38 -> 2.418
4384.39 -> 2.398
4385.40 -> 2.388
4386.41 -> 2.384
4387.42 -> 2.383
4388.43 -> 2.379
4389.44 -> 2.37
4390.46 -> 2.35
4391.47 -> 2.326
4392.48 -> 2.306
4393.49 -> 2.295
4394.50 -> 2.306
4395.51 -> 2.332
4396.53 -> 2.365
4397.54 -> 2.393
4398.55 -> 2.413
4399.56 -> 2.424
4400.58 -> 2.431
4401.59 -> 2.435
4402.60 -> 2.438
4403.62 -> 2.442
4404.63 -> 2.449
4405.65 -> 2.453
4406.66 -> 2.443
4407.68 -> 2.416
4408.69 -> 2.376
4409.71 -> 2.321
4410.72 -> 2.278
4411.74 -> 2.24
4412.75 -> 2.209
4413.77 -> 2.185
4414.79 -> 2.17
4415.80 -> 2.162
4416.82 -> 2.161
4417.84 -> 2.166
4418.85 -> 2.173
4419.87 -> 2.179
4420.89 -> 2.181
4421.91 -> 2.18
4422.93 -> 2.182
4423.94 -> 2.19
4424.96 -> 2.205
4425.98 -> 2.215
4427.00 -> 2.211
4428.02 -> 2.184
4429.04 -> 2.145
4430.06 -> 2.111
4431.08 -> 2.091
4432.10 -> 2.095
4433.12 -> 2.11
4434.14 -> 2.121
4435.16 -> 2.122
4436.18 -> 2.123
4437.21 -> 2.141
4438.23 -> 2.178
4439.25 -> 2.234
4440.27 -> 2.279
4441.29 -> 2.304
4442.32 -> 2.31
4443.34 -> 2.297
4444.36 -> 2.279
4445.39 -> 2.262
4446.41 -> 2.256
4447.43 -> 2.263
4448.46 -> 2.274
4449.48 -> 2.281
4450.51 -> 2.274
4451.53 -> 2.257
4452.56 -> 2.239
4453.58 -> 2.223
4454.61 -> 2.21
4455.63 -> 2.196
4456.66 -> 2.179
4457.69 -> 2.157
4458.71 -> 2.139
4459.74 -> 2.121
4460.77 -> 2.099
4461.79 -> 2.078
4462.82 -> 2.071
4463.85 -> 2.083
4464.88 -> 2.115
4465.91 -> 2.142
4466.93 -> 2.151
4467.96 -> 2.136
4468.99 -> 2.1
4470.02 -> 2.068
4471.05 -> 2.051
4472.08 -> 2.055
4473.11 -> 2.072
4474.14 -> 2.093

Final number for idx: 10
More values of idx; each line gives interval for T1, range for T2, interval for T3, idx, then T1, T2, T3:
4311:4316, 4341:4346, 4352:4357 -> 6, 6.2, 3.1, 3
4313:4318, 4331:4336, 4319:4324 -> 7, 6.0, 3.6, 5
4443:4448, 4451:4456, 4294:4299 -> 5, 2.3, 2.2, 5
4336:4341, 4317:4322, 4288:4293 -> 3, 3.4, 5.3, 5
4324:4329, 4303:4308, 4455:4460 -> 0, 4.4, 6.1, 2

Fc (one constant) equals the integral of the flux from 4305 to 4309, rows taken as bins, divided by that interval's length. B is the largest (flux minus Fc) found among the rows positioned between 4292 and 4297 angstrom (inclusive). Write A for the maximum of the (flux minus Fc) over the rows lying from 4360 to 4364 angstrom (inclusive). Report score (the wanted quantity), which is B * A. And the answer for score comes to 3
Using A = -3.6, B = -0.7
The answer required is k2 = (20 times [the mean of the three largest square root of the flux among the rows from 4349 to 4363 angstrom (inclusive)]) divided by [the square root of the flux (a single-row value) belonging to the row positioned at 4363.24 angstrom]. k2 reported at 22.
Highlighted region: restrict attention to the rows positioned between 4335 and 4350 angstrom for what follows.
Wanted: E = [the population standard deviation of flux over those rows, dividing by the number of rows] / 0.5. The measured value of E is 0.37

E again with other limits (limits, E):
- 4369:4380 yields 0.09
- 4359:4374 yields 0.19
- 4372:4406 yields 0.11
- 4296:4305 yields 0.41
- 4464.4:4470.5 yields 0.06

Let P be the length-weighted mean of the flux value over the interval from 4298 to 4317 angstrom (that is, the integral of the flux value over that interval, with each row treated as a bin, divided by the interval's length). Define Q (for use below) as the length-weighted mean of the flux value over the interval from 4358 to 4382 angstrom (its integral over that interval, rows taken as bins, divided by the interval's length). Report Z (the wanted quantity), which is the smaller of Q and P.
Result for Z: 2.5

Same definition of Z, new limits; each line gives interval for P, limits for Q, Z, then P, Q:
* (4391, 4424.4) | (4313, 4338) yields 2.3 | 2.3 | 4.5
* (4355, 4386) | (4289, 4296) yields 2.5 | 2.5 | 5.2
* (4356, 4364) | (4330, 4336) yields 2.6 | 2.6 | 3.6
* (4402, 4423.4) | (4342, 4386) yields 2.3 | 2.3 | 2.7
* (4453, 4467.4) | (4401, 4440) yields 2.1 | 2.1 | 2.2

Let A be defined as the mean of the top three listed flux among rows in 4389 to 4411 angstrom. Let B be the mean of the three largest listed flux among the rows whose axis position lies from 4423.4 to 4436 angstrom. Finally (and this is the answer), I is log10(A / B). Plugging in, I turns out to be 0.04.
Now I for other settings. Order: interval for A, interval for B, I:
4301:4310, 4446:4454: 0.44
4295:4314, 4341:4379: 0.30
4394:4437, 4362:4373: -0.02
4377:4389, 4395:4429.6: 0.01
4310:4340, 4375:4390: 0.40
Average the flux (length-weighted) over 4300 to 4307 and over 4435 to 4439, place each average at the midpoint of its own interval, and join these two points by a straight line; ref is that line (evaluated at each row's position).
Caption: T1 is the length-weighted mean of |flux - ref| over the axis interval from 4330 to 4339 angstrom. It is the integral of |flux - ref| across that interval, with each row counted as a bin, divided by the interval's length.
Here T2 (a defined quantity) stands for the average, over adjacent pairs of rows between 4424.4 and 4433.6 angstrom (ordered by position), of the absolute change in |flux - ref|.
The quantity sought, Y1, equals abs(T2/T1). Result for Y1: 0.01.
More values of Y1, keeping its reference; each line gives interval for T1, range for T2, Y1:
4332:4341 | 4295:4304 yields 0.06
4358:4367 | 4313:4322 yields 0.06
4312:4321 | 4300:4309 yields 0.33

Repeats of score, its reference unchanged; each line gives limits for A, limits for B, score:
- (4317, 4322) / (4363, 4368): 2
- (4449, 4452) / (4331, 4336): 10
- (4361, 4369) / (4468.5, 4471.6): 15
